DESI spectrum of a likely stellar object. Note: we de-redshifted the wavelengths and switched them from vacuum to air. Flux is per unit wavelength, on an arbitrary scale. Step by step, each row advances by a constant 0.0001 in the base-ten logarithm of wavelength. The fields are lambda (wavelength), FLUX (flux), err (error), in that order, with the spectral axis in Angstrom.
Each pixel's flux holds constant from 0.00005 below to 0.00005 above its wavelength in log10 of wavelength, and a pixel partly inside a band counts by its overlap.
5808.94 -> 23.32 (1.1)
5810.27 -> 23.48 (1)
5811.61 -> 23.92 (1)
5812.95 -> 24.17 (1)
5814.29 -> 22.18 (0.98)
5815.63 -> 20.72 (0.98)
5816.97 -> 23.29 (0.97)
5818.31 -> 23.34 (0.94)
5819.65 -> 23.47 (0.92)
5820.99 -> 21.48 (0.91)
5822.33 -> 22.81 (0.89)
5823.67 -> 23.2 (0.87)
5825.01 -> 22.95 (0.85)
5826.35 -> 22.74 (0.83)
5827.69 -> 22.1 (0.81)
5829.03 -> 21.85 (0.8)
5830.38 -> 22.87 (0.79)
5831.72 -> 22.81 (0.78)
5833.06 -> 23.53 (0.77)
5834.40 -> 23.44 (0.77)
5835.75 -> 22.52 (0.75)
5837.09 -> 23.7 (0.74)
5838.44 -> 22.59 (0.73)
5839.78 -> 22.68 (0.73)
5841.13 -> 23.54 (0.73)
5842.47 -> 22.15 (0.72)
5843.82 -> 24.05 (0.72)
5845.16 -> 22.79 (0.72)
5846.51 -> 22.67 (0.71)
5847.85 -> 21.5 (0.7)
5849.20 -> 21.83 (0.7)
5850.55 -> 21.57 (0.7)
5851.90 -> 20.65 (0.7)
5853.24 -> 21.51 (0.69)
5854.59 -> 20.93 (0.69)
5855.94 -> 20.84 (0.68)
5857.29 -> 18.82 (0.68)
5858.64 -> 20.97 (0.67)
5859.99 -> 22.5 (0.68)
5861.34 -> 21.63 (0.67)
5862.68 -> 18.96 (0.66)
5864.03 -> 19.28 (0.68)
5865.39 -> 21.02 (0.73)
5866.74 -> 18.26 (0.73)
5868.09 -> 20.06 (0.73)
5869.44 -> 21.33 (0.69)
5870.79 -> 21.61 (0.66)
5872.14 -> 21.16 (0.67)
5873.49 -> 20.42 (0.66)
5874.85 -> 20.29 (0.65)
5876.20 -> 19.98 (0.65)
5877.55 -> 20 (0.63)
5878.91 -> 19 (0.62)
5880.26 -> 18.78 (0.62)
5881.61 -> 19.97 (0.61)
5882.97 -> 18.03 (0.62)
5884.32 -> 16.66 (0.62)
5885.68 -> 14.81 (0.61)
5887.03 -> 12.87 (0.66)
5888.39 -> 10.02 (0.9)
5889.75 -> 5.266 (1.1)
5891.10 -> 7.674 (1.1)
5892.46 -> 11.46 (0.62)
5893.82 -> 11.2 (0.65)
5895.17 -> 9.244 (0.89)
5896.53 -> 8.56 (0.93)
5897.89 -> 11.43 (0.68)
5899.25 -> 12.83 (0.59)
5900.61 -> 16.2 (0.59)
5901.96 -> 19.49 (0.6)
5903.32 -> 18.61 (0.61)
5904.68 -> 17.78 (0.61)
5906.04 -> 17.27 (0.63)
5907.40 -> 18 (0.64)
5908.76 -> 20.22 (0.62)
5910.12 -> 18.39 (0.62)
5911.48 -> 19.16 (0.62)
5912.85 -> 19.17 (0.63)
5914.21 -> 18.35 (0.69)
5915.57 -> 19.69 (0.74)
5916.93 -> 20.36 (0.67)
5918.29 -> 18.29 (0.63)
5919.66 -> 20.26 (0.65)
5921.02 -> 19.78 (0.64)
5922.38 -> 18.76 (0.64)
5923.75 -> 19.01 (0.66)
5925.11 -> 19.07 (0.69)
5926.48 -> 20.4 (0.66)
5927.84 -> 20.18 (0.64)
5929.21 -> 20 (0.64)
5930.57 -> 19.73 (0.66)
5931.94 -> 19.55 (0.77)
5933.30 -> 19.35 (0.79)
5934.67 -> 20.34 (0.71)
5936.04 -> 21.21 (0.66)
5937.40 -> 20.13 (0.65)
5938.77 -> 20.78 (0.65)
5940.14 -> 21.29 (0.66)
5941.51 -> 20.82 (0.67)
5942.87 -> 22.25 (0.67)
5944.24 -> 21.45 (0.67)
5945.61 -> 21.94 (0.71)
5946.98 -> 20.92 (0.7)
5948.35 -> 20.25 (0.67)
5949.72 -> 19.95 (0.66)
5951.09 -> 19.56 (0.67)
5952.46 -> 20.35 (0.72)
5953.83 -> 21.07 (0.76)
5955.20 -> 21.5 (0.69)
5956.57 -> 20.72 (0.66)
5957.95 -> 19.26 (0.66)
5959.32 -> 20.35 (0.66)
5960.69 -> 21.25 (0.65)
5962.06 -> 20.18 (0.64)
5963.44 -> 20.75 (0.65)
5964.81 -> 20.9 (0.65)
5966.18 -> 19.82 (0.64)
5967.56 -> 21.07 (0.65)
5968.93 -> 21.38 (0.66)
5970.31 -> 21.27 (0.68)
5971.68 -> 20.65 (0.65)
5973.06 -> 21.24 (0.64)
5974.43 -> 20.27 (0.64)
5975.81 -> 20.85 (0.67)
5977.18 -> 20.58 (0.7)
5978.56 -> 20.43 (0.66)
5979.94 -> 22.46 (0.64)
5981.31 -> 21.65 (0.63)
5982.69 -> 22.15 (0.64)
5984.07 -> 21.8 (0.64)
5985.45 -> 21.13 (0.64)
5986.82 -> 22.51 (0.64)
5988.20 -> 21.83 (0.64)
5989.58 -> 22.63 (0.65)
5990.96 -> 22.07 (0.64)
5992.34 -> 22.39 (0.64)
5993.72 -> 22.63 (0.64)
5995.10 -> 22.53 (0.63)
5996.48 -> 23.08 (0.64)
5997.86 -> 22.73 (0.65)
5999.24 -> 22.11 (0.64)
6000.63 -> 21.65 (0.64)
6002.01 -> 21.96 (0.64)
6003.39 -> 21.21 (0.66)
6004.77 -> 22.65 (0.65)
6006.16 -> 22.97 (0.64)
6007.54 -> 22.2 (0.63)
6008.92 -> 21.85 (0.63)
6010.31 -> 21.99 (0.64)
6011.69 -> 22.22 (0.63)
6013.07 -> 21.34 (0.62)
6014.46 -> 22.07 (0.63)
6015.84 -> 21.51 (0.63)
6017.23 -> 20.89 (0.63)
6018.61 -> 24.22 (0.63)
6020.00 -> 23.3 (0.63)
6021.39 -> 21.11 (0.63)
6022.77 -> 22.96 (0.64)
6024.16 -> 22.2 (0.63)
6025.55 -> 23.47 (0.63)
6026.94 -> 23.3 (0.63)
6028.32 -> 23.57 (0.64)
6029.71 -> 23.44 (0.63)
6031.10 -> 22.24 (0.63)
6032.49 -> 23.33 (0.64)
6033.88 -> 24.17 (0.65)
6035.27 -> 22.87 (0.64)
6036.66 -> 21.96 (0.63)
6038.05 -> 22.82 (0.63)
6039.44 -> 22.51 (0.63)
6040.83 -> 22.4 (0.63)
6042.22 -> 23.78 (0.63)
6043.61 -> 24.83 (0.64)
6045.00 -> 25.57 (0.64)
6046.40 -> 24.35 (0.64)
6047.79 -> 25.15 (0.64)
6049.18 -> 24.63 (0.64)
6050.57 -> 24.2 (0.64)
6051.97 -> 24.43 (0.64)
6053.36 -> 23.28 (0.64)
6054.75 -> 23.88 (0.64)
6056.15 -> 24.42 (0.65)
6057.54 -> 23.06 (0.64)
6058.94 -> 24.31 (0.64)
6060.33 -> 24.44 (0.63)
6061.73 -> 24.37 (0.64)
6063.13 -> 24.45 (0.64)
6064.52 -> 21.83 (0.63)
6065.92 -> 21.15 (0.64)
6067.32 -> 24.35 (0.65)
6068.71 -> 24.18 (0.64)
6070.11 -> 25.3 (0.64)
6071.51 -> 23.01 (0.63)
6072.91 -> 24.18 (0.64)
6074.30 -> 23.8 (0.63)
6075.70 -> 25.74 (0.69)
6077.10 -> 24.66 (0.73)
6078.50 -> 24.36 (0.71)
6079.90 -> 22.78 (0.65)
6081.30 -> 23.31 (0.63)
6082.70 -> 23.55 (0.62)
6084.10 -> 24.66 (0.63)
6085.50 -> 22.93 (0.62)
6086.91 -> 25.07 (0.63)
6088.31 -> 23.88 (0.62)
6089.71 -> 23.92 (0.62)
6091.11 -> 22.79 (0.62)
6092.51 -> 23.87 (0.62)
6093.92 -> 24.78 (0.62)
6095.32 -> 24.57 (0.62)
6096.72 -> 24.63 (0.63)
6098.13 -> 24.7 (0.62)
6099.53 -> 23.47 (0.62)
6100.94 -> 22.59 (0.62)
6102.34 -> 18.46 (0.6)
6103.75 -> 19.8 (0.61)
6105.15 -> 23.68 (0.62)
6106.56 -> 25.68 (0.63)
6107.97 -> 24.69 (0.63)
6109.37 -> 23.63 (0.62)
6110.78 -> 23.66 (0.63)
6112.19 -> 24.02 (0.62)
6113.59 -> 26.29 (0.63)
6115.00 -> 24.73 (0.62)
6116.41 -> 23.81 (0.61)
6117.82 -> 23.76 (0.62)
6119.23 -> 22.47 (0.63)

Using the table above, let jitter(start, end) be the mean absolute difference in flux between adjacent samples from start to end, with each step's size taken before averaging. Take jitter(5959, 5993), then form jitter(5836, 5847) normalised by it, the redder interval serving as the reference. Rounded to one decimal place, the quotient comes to 1.4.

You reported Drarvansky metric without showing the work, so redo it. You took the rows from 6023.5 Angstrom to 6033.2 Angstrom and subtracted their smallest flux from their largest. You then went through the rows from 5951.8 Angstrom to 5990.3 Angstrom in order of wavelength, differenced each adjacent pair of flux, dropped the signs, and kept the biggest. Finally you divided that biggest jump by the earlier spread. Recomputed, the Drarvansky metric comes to 1.48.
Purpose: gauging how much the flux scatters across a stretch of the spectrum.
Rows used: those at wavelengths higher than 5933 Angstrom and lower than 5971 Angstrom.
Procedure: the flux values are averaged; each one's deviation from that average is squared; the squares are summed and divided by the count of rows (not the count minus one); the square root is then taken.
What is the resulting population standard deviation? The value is 0.7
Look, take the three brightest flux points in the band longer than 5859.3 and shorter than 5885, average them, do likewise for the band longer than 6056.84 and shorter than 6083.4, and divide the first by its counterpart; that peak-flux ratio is 0.87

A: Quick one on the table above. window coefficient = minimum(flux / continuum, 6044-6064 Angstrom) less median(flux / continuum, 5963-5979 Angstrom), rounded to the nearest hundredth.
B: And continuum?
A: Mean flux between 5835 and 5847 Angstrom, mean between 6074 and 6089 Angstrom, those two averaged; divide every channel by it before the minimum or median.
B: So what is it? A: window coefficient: 0.10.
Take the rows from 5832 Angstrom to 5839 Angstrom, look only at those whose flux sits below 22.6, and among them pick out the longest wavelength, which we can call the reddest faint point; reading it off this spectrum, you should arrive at 5838.44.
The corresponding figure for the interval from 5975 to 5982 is 5981.31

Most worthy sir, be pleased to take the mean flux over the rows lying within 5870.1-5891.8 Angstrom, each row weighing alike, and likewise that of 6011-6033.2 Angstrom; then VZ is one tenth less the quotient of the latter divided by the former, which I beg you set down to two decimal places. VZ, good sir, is -1.26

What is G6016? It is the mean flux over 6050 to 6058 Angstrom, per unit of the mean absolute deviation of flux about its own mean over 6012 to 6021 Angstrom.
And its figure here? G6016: 23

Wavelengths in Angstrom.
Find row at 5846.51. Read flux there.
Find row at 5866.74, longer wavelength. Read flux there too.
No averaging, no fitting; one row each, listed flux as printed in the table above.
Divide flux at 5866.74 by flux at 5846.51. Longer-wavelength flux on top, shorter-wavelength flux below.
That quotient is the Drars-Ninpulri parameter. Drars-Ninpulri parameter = 0.81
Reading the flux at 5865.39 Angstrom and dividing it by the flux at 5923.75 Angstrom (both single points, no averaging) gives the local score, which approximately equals 1.11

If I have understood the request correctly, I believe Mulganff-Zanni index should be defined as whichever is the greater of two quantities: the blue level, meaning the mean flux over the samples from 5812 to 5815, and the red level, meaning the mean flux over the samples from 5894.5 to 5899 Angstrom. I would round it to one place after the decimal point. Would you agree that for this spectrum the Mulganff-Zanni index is 23.2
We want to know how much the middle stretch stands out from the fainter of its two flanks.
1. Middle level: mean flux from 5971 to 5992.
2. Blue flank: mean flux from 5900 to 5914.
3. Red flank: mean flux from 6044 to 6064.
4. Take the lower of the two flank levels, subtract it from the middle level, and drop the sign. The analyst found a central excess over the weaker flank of 3.1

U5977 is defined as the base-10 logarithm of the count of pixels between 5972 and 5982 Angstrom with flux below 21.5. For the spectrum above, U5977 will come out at 0.7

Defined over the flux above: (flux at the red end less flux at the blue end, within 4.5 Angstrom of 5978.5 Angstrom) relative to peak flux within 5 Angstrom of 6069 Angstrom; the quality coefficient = 0.1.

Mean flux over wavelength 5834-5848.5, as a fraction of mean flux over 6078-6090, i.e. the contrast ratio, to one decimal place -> 1.0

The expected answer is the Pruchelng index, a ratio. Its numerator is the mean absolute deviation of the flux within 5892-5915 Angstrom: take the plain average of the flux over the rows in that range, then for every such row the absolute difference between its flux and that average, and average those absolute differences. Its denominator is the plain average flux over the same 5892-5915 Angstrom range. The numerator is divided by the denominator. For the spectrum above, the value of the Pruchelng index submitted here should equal 0.22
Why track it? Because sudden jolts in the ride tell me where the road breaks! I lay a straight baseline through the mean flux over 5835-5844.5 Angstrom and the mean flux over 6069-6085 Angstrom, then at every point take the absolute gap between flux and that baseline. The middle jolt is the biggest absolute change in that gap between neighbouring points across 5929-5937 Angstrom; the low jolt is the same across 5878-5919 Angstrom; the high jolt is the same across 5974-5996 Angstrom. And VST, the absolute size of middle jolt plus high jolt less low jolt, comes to 1.8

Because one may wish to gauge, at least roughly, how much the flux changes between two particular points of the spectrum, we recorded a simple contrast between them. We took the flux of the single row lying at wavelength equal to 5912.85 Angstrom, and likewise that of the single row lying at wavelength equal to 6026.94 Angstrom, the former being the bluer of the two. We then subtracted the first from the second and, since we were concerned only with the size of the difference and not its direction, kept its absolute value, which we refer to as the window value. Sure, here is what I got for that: 4.1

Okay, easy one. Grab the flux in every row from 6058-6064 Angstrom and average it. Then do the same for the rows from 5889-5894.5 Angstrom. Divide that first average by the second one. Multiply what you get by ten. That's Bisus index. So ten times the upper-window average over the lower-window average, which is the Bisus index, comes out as 27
